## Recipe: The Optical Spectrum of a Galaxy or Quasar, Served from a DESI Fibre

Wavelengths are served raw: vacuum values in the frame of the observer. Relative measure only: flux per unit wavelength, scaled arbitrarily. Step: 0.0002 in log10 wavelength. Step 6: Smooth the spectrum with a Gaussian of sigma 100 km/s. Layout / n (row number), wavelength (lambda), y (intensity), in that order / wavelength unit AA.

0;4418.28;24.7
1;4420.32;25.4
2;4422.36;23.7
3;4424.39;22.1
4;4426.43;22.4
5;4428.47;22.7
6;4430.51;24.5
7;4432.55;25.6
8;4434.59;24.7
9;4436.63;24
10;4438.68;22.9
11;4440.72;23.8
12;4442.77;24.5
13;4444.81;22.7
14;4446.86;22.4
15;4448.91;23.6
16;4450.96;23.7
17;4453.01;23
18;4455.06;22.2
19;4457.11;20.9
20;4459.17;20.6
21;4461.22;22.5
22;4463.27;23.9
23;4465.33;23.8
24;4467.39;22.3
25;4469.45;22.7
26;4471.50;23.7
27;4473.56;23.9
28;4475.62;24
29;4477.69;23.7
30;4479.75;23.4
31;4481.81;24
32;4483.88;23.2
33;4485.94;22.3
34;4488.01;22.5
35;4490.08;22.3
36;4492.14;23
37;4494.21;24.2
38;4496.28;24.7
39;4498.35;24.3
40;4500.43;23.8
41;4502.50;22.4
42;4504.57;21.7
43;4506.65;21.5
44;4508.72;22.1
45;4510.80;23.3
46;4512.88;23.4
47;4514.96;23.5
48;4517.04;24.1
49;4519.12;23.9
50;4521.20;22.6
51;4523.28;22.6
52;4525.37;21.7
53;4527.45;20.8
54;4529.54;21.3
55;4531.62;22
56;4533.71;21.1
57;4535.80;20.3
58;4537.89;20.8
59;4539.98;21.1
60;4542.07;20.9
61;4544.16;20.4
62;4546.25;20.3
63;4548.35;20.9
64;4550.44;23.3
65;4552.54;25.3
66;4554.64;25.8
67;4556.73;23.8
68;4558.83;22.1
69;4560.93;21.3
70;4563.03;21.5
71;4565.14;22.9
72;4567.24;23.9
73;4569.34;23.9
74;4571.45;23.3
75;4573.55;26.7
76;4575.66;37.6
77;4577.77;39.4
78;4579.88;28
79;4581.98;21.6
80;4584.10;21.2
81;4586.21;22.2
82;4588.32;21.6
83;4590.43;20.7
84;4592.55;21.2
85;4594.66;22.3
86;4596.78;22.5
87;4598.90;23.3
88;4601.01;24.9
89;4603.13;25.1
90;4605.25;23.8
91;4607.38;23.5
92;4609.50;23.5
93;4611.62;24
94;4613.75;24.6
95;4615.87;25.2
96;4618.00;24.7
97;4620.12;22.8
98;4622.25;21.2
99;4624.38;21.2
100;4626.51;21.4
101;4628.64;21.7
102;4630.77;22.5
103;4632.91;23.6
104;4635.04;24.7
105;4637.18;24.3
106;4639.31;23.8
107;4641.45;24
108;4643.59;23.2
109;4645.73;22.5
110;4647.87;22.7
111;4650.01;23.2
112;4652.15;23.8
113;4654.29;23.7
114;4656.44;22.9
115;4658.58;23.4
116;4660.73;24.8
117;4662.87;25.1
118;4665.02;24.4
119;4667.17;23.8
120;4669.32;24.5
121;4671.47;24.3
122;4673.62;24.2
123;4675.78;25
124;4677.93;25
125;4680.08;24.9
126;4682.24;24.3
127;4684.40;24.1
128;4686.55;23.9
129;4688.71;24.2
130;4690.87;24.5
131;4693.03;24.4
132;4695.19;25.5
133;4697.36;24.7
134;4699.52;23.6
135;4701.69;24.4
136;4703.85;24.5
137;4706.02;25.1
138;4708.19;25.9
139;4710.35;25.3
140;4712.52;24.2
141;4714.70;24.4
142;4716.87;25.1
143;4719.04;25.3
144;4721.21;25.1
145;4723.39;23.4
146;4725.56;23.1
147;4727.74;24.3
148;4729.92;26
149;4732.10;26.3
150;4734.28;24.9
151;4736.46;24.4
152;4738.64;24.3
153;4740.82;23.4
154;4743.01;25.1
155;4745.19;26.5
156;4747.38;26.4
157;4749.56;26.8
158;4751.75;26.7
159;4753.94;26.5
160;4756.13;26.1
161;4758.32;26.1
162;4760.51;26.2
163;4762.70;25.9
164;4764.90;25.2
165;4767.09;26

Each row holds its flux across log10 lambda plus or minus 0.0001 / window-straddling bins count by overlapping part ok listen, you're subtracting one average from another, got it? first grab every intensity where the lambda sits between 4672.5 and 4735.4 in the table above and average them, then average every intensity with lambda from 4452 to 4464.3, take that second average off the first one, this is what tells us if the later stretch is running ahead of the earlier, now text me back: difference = 2.49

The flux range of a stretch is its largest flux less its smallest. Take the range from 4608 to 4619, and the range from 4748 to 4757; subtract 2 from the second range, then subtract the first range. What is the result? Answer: -3.0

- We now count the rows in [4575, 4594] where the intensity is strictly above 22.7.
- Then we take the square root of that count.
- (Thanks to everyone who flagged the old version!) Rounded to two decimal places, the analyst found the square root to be 1.73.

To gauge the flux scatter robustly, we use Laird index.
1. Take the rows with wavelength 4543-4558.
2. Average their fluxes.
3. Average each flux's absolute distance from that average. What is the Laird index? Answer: 2.0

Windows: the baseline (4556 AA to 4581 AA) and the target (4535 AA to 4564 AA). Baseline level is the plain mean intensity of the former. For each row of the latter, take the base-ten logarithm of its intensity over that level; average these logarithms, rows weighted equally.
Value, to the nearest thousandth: -0.078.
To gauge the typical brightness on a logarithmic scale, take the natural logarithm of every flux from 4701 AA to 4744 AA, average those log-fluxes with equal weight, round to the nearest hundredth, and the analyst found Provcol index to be 3.21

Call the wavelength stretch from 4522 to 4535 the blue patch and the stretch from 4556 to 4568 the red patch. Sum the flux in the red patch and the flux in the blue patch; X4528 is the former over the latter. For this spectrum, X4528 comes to 1.05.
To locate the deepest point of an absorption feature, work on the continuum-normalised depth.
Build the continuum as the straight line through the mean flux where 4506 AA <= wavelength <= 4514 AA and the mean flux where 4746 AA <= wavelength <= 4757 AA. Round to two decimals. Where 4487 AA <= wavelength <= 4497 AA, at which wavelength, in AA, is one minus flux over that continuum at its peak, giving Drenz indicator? 4490.08 AA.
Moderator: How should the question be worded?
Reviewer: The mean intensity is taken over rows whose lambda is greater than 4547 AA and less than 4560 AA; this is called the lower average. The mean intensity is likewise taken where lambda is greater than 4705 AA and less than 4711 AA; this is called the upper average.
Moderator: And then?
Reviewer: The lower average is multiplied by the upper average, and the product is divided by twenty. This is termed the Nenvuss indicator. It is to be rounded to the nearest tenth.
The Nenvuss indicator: 29.9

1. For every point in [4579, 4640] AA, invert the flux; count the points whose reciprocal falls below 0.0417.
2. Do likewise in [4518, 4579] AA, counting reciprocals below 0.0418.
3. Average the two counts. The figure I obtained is 7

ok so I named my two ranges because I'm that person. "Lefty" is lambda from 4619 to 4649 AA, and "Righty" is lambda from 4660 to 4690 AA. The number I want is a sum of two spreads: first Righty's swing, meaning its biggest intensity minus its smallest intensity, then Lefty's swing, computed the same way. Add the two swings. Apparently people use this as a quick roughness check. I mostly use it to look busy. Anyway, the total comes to 4.8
